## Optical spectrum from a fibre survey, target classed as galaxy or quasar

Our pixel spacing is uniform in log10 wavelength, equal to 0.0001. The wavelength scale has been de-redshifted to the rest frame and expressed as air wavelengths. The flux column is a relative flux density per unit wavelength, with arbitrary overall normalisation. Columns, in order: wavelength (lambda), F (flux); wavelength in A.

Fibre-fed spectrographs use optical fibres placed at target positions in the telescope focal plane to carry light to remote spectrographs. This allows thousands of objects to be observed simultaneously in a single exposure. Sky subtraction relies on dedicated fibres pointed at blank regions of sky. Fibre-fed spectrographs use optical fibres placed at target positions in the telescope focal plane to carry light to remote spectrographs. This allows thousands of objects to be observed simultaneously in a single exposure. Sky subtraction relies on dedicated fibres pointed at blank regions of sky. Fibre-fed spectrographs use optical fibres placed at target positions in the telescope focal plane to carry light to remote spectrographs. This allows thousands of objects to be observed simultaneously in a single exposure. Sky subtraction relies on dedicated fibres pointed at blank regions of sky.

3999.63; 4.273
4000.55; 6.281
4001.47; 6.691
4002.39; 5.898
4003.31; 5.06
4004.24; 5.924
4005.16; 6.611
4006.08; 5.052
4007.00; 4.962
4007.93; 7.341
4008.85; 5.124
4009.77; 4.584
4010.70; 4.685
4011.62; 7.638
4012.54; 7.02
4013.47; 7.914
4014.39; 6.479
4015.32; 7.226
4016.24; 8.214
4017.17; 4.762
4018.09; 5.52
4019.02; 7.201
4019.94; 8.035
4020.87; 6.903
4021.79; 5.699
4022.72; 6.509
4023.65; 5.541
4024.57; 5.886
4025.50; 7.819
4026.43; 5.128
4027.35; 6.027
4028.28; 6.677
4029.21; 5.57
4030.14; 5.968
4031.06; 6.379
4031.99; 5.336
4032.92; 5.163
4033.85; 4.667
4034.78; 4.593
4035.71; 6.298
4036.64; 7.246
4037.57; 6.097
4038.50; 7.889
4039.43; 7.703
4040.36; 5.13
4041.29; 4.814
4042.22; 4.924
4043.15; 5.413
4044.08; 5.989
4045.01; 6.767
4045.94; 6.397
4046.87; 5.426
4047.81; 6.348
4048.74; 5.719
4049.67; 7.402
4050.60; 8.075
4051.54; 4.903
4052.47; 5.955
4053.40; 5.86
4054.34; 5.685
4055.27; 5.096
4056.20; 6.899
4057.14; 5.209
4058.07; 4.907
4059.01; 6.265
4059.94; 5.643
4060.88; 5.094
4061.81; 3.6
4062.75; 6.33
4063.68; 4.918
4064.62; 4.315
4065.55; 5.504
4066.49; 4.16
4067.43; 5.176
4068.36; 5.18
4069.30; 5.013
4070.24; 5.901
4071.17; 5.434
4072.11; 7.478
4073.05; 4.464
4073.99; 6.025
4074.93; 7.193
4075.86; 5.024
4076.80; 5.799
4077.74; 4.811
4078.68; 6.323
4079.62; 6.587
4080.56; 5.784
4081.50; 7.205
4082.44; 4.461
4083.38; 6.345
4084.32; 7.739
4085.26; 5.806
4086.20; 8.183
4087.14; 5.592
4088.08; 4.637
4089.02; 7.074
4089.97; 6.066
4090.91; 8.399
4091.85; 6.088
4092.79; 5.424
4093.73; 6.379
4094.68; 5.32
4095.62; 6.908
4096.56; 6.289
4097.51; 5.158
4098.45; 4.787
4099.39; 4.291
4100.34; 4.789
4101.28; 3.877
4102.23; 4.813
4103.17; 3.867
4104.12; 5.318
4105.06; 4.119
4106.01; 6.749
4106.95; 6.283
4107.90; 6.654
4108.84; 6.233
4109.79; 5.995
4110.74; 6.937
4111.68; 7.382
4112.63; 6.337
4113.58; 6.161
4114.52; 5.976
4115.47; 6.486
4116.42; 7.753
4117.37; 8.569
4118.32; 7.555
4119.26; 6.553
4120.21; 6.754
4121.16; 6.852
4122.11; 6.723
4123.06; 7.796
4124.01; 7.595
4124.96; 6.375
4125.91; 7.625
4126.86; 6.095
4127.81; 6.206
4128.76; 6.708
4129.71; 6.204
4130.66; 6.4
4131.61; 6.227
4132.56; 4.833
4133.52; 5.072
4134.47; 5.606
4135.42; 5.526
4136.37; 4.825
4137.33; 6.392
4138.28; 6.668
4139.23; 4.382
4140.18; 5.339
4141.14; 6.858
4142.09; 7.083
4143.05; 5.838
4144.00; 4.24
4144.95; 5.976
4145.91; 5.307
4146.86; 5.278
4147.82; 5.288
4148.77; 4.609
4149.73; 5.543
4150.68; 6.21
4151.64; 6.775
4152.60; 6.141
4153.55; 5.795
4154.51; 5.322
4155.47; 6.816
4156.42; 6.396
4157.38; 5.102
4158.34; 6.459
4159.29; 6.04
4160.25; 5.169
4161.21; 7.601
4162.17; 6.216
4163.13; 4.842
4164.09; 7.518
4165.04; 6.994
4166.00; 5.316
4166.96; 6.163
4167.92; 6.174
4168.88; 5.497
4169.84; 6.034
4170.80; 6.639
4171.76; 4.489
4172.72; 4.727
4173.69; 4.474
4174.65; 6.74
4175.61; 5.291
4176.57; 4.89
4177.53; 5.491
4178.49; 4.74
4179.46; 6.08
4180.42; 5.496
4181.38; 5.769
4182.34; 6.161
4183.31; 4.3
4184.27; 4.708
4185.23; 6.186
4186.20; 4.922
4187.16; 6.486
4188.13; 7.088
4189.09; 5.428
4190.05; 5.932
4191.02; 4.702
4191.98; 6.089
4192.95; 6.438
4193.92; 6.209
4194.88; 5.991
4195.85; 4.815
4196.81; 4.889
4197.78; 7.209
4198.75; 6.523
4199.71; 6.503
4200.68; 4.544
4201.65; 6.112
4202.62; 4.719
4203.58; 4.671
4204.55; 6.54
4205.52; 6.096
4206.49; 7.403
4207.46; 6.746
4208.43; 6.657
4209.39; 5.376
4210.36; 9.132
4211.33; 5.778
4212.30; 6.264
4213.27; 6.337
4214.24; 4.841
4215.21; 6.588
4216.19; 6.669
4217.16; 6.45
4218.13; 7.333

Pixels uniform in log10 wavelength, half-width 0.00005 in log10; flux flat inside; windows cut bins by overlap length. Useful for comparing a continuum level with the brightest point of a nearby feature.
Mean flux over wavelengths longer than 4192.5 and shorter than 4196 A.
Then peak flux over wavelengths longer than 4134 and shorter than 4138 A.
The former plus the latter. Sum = 12.3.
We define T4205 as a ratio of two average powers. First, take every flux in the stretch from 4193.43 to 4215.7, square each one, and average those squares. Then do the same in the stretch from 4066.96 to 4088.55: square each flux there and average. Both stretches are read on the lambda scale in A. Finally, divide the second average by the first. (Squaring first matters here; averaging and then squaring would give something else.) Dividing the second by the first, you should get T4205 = 0.95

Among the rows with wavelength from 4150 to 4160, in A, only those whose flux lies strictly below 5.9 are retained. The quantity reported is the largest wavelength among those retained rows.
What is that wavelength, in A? 4157.38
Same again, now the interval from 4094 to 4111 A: 4105.06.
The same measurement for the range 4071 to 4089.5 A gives 4088.08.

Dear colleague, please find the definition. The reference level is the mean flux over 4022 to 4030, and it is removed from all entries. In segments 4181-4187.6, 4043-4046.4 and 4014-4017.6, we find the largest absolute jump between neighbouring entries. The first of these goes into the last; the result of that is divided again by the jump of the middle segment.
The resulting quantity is 2.38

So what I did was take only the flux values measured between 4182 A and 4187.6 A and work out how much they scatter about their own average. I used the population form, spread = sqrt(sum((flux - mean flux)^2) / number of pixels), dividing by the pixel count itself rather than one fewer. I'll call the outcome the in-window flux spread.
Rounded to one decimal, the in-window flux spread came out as 0.8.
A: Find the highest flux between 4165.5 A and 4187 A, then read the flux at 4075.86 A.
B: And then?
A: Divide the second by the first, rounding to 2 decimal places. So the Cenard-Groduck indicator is 0.75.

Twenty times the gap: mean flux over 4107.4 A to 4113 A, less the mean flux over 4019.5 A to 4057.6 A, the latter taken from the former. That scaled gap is 10.3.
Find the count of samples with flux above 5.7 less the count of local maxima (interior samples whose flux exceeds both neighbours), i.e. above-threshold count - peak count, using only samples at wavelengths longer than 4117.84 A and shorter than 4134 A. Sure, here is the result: 10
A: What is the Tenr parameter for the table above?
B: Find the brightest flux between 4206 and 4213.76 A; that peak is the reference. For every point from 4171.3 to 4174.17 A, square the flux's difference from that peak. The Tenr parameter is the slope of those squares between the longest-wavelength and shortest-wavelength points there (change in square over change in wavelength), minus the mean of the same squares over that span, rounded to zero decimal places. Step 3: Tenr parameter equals -21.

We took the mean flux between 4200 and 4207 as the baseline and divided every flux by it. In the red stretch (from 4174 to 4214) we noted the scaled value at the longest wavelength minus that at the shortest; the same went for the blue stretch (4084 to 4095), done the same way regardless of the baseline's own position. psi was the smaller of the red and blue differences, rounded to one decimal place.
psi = -0.4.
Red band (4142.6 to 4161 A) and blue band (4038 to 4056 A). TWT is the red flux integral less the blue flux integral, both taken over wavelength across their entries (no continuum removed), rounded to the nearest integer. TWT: -4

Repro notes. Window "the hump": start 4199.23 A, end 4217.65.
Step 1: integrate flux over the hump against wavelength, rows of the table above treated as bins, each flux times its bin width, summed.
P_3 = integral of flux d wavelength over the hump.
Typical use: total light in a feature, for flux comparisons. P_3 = 114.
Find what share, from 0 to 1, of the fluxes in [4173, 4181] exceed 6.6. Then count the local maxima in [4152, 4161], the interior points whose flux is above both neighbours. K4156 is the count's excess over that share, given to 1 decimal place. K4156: 1.9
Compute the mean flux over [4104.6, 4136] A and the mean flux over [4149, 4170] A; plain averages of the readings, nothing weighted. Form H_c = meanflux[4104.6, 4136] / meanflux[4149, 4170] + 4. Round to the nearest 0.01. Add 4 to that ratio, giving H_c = 5.07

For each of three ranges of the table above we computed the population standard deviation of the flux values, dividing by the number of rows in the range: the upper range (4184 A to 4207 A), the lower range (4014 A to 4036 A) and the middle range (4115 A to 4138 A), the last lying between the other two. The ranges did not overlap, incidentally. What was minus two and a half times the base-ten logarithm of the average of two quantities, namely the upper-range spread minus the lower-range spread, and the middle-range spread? 1.0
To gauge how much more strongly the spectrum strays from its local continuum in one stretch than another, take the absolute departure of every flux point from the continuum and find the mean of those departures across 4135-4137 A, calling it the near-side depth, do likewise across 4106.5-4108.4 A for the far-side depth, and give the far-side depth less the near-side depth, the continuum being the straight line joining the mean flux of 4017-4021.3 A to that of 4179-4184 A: -0.2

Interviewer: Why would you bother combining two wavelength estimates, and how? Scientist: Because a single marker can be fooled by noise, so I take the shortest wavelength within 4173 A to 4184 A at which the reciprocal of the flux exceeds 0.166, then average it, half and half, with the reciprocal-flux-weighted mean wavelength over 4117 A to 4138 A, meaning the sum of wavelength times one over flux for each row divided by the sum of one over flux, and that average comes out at 4150.9 A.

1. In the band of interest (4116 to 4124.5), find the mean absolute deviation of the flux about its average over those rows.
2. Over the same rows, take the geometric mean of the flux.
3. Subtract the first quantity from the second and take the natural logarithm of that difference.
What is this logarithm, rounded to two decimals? 1.91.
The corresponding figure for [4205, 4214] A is 1.76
